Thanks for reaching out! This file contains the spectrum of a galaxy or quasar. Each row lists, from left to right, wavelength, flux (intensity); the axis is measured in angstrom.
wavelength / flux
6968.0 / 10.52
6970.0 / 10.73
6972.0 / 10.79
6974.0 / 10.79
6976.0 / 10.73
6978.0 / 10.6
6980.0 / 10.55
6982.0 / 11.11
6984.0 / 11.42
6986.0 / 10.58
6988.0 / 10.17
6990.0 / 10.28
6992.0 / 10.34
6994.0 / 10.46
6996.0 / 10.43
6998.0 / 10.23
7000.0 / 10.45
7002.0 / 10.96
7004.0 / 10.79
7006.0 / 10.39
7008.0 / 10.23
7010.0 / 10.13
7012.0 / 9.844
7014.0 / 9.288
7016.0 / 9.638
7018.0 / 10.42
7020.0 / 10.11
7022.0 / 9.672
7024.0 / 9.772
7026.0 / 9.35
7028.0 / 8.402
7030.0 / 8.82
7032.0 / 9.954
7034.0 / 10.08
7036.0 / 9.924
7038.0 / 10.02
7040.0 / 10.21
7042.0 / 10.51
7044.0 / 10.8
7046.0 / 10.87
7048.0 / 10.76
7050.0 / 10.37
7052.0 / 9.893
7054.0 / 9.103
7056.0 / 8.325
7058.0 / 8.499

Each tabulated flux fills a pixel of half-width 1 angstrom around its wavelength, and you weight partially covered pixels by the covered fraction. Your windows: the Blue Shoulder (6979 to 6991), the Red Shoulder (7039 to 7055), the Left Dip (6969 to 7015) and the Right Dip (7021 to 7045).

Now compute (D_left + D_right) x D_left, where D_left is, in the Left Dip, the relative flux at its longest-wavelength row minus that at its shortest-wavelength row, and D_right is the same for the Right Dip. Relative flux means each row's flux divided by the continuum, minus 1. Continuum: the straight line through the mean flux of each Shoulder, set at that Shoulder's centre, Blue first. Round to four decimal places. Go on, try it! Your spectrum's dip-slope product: -0.0010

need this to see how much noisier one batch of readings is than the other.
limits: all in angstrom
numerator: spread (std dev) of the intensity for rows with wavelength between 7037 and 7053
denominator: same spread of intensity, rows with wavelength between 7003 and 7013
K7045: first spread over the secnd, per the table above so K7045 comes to 1.1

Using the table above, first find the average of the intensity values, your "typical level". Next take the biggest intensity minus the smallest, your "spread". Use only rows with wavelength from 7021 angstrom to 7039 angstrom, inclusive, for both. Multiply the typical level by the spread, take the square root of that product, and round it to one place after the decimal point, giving 4.0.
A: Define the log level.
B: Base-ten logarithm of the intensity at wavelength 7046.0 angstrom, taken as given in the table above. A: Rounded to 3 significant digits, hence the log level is 1.04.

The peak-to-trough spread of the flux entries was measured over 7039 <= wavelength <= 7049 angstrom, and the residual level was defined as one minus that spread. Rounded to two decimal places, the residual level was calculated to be 0.34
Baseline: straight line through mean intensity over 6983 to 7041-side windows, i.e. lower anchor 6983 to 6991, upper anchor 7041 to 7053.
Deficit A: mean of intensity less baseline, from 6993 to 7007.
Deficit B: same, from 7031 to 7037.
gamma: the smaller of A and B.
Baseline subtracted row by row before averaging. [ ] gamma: -0.56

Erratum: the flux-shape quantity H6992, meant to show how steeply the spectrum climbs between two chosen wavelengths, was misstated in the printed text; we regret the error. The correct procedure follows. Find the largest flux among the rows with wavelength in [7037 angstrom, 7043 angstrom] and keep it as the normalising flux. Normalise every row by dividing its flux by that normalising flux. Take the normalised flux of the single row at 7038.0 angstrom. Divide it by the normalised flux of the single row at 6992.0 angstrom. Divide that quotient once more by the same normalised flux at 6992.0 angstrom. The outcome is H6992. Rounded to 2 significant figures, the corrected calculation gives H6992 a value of 0.98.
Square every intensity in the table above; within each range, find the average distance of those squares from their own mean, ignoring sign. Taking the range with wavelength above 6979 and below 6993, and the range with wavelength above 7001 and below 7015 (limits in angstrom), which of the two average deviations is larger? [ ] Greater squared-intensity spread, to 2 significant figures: 8.4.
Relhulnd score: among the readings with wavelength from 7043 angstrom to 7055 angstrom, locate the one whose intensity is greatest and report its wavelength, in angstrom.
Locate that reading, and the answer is 7046.0 angstrom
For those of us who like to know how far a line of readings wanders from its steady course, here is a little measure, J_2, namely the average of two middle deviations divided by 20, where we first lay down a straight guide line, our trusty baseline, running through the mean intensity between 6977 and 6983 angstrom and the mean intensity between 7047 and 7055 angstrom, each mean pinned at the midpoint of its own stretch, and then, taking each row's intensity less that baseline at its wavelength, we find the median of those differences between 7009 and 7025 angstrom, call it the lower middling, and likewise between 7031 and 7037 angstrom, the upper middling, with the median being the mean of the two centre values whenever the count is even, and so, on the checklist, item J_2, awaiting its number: -0.0205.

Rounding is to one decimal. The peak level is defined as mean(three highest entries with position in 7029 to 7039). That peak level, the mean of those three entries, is 10.0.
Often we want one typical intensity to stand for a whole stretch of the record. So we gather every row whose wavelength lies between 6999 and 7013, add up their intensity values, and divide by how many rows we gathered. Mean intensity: 10.4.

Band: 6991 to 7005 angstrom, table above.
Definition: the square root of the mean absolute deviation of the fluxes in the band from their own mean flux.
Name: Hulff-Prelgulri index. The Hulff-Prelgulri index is 0.45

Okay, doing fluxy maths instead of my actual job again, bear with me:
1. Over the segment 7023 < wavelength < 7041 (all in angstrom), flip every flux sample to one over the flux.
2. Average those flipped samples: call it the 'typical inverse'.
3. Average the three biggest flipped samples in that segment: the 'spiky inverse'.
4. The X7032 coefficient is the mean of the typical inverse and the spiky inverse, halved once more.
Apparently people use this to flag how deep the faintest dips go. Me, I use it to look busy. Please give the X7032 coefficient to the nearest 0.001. 0.054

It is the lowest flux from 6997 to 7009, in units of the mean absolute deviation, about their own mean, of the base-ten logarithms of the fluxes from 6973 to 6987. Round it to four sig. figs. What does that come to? 1029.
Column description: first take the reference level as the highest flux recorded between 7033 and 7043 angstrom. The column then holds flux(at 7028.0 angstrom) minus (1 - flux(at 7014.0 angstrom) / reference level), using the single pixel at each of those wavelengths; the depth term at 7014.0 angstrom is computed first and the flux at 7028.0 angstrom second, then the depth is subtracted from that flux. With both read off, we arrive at 8.3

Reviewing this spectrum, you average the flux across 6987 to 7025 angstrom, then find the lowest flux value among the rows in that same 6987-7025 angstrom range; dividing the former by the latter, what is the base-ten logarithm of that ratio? 0.04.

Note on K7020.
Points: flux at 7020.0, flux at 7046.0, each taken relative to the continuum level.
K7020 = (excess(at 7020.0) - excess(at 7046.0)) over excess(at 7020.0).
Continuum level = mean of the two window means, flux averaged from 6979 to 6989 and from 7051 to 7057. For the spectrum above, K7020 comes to -4.4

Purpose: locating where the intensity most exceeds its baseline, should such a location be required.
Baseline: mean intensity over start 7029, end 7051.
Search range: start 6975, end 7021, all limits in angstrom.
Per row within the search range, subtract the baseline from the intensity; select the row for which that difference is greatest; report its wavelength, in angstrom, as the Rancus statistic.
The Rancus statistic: 6984.0 angstrom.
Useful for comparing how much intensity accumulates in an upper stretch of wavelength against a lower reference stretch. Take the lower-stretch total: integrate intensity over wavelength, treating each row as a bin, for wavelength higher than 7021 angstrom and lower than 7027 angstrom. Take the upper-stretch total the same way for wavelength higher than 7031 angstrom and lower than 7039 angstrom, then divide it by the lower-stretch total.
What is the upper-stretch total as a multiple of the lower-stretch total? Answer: 1.4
